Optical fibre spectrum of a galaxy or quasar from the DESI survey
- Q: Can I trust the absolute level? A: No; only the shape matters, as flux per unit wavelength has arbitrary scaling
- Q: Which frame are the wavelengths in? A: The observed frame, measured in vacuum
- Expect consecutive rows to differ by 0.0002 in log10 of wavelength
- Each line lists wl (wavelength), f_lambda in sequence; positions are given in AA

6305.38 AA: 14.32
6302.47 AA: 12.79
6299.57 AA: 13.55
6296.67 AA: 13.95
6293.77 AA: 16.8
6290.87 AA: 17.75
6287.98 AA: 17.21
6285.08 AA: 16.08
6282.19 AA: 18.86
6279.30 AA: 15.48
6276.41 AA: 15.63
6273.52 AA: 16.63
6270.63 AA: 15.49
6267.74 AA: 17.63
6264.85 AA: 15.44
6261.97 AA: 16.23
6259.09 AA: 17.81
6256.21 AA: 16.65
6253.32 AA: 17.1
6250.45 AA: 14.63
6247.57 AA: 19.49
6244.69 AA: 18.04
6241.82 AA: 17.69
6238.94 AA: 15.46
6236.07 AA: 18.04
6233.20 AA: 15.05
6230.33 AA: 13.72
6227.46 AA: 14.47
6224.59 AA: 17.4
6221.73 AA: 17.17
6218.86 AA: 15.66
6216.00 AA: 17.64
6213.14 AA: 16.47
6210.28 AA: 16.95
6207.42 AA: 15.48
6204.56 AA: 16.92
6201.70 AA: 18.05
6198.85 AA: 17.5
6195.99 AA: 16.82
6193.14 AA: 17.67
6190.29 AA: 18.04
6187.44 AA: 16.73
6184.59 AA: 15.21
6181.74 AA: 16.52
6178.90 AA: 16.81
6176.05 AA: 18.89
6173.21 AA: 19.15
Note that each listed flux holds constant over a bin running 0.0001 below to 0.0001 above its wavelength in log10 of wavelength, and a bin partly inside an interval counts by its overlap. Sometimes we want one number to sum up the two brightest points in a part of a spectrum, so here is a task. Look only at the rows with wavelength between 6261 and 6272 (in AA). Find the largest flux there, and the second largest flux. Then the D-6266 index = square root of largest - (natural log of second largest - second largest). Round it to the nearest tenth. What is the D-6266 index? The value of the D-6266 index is 17.6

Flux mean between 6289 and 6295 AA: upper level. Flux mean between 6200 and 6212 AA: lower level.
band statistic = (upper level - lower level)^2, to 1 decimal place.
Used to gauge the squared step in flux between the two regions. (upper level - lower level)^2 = 0.2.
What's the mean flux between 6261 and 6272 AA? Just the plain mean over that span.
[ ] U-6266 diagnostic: 16.2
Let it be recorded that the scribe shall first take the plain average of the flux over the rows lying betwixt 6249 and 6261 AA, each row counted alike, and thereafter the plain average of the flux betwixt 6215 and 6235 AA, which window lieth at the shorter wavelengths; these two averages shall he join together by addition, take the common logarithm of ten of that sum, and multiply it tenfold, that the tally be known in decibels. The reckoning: 15.11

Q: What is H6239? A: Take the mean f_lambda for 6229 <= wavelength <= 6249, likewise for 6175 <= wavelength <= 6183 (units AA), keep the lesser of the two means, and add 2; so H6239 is 18.8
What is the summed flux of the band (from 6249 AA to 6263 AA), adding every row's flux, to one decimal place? 82.4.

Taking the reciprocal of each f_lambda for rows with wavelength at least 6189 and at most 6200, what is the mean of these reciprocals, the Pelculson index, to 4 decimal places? 0.0572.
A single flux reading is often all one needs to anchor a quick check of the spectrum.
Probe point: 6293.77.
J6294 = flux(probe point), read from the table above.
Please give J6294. 16.8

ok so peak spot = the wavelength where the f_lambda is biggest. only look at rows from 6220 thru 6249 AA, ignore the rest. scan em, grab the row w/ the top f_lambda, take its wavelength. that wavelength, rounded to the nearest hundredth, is 6247.57 AA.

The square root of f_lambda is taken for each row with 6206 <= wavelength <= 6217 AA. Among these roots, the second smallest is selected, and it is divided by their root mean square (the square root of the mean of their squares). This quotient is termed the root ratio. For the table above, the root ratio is 0.995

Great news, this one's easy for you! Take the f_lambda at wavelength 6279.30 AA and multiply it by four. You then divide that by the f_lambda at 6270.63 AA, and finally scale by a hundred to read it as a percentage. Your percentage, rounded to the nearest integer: 400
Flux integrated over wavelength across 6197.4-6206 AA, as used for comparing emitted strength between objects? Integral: 150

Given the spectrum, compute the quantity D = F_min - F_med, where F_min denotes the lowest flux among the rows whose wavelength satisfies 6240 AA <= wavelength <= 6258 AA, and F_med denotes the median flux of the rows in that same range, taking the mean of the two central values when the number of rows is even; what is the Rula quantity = -2.8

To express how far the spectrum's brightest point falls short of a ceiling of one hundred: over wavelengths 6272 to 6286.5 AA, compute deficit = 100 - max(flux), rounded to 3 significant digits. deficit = 81.1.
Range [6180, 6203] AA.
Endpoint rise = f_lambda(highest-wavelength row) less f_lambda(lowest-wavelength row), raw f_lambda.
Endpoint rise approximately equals 1.5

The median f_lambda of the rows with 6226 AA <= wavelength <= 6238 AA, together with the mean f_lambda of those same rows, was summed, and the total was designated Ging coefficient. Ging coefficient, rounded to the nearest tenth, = 30.1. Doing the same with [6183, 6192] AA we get 33.4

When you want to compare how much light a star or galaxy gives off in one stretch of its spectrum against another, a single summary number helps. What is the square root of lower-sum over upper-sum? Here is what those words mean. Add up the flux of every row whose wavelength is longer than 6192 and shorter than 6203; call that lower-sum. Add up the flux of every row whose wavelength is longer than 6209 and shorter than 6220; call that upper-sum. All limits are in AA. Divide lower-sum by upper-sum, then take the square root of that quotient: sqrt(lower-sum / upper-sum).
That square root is 1.02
